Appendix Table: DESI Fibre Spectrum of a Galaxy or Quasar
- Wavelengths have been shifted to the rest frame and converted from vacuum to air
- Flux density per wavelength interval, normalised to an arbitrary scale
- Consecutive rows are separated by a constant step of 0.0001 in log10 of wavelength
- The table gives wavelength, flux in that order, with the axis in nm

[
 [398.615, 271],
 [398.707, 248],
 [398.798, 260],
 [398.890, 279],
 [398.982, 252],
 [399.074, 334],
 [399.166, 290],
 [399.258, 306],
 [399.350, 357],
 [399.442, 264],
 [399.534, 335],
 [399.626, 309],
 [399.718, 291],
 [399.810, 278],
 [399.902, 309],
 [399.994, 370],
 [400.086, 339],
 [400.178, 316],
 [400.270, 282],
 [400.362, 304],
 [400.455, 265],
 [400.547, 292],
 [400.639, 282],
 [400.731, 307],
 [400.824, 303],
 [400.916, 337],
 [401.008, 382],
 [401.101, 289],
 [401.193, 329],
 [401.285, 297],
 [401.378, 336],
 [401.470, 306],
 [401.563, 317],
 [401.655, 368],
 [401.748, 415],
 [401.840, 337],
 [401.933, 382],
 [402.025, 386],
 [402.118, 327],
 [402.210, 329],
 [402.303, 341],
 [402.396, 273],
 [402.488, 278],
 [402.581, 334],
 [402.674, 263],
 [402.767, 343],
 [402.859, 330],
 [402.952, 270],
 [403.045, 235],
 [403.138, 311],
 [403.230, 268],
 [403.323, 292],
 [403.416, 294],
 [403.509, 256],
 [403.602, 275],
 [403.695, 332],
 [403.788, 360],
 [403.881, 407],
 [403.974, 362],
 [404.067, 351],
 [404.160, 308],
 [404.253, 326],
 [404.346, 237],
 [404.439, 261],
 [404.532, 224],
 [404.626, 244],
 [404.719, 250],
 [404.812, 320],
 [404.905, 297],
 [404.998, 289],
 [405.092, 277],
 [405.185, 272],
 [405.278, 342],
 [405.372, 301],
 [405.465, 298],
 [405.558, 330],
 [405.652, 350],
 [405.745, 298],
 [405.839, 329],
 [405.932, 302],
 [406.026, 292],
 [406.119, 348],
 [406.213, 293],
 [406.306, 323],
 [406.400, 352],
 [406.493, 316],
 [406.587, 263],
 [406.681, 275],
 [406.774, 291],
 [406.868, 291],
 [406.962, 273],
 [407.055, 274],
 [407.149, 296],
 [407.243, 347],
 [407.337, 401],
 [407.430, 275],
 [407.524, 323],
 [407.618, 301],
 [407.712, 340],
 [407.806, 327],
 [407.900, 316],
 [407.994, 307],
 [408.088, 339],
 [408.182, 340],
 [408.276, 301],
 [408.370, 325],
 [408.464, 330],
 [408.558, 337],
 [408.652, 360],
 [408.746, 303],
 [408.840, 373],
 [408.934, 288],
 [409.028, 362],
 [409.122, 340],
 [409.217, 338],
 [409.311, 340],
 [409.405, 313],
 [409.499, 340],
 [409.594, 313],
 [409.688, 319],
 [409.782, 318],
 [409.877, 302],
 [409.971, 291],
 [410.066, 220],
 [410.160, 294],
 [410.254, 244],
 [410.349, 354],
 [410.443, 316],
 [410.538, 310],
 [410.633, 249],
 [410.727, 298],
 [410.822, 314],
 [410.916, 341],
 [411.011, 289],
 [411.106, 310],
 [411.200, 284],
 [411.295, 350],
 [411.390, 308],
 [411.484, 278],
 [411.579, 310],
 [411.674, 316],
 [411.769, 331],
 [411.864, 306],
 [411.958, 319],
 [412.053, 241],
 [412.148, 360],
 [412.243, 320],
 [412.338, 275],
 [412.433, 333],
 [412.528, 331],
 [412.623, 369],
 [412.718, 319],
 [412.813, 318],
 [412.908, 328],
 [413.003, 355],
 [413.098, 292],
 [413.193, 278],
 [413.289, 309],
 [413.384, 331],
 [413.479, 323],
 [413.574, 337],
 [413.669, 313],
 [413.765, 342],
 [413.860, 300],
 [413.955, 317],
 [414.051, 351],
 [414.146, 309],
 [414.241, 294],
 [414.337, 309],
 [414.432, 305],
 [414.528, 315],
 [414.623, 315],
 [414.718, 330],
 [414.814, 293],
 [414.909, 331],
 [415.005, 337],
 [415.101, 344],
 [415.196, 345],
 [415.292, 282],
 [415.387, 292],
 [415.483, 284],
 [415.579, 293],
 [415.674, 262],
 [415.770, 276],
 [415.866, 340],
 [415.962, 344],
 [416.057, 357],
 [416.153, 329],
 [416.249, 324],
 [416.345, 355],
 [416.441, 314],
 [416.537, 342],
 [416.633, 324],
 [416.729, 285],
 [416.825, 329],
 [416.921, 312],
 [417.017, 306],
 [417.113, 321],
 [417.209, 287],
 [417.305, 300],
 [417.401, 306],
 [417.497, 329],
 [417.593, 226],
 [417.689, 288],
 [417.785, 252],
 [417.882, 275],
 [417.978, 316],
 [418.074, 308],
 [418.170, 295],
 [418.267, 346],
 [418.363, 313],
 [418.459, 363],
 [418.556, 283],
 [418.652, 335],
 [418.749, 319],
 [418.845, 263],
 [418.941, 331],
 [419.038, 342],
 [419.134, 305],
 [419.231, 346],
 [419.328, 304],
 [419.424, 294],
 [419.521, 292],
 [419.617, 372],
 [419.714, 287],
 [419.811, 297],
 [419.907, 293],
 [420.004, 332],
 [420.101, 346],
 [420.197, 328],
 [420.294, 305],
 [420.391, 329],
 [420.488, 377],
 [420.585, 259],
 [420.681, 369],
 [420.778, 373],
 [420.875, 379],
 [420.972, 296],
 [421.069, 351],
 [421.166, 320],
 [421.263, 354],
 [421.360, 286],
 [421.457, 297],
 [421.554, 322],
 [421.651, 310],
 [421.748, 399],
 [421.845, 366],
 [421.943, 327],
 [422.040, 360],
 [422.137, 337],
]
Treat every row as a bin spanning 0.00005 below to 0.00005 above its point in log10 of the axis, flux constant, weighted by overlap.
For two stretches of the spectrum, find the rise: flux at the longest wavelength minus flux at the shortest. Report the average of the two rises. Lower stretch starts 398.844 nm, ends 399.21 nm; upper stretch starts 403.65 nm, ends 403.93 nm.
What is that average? 43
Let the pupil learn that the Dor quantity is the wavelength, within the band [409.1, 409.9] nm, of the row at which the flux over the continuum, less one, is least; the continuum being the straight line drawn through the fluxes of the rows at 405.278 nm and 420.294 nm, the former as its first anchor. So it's 409.877 nm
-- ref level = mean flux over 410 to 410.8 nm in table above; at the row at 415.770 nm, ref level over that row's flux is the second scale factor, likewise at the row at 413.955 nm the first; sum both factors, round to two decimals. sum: 1.94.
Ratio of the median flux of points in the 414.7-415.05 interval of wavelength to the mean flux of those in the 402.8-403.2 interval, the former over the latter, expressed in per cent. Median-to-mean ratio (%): 115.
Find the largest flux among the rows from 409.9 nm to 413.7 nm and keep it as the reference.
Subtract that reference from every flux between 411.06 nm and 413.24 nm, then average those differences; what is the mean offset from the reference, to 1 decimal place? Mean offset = -54.6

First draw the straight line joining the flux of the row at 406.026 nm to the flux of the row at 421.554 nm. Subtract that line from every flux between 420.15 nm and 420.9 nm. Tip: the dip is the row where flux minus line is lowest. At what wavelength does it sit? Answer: 420.585 nm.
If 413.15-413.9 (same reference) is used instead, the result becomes 413.193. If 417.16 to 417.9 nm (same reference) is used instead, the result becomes 417.593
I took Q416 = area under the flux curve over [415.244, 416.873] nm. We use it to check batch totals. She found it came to 511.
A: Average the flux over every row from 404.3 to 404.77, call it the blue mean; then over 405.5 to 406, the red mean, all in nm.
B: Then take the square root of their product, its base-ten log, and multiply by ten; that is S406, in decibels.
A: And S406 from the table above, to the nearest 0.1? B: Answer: 24.5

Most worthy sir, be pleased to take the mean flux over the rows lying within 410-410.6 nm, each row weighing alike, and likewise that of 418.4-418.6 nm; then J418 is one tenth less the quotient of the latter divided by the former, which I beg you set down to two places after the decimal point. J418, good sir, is -1.02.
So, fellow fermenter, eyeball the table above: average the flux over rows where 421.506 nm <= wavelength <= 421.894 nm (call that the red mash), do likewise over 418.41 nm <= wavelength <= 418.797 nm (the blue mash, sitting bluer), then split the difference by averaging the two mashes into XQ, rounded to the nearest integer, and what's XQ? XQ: 337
